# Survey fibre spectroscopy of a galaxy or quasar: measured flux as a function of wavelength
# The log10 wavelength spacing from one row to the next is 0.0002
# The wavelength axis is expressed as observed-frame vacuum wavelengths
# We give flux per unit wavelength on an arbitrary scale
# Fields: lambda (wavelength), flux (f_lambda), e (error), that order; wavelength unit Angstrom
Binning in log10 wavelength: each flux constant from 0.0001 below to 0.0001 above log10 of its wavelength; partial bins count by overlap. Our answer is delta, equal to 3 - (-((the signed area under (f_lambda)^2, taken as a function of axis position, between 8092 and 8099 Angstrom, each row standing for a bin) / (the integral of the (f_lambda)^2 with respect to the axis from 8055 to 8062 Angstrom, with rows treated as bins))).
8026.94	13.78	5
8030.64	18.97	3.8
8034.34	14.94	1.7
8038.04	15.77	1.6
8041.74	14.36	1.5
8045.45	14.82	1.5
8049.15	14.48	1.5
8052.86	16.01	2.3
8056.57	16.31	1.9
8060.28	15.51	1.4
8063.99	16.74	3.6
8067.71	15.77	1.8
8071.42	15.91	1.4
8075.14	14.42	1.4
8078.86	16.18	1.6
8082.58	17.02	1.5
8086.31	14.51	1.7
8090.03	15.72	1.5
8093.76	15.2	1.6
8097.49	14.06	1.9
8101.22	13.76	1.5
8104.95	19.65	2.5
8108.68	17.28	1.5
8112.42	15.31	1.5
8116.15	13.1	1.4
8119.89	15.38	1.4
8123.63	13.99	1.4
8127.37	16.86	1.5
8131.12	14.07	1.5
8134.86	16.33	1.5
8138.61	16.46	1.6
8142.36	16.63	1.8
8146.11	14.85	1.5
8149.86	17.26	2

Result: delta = 3.8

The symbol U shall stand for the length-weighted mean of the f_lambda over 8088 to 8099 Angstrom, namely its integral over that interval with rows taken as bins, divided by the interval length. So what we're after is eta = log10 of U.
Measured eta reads 1.18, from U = 15.0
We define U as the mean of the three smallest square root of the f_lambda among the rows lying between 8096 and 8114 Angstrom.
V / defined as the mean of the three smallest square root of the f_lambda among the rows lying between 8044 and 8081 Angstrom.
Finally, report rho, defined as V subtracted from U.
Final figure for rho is -0.03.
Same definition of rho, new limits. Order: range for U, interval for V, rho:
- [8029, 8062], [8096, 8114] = 0.02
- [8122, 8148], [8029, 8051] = -0.03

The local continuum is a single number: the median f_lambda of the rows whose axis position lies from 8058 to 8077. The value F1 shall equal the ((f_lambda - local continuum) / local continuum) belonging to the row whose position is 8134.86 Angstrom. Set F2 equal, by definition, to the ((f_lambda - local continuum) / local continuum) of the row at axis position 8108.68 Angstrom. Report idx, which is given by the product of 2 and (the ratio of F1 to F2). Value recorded 0.7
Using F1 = 0.04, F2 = 0.10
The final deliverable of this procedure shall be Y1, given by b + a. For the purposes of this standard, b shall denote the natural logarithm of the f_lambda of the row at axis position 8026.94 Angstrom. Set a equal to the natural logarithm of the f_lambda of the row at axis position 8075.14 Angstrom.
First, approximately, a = 2.67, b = 2.62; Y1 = 5.29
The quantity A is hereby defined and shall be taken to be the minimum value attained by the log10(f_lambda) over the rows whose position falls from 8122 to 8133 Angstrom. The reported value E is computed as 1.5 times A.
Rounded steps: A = 1.15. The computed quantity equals 1.72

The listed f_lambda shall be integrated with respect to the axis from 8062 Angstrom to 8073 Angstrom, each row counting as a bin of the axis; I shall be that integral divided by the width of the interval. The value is 16.1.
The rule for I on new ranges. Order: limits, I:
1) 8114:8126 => 14.3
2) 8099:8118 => 15.8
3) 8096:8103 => 13.9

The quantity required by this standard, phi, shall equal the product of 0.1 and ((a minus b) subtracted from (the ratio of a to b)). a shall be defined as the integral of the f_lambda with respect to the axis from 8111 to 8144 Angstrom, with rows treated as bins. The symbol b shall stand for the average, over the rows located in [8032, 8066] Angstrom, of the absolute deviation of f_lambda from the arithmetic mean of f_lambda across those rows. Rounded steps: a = 506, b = 0.70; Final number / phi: 22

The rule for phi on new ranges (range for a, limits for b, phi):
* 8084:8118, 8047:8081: 35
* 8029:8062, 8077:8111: -15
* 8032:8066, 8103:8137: -19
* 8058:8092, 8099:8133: -20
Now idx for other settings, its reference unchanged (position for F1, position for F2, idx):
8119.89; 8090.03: 15.6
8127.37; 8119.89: -5.6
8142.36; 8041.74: -1.2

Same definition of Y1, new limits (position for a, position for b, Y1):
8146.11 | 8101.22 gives 5.32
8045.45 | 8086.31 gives 5.37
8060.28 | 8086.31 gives 5.42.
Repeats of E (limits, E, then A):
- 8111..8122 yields 1.68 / 1.12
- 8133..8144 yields 1.82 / 1.21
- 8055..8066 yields 1.79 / 1.19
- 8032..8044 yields 1.74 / 1.16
